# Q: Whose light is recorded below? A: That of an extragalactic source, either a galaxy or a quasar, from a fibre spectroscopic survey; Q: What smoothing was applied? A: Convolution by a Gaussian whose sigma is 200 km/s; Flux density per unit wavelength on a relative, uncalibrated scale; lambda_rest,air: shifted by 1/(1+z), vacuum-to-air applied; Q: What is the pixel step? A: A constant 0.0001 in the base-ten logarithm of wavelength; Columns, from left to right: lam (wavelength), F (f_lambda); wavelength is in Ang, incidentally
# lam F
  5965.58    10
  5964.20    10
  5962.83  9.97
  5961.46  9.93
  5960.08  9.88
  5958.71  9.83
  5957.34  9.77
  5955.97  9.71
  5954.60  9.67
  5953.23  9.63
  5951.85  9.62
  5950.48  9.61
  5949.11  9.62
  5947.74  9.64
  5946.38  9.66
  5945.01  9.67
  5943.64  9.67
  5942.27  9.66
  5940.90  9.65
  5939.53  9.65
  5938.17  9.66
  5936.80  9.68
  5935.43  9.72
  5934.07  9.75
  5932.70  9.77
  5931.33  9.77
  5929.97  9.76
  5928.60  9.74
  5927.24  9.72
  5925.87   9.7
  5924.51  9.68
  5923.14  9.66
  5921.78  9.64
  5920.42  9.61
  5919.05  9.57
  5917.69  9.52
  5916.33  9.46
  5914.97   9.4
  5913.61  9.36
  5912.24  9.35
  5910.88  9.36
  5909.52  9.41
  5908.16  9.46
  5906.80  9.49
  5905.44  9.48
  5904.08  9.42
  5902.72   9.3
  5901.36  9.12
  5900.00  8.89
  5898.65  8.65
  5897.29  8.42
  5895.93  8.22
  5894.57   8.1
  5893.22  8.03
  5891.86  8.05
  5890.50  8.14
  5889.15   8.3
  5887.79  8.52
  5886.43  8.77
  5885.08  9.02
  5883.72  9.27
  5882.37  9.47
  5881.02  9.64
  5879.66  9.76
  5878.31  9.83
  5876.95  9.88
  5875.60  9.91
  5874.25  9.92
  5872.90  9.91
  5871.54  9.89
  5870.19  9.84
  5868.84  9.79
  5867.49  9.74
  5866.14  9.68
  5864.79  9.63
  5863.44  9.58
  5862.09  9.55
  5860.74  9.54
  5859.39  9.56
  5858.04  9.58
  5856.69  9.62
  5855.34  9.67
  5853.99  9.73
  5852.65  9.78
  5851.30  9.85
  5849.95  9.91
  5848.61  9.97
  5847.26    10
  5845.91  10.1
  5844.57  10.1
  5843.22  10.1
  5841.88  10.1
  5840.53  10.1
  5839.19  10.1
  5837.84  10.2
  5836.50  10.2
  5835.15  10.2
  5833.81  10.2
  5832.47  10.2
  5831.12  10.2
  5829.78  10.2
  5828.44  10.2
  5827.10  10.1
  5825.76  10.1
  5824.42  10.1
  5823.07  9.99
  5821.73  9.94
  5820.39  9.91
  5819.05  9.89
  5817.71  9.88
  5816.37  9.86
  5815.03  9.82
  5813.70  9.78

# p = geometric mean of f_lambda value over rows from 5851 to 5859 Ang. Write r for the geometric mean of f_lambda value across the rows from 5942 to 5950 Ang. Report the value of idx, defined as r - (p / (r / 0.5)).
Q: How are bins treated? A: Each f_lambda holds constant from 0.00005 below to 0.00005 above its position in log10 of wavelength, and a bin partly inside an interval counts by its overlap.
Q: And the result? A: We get 9.15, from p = 9.7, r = 9.65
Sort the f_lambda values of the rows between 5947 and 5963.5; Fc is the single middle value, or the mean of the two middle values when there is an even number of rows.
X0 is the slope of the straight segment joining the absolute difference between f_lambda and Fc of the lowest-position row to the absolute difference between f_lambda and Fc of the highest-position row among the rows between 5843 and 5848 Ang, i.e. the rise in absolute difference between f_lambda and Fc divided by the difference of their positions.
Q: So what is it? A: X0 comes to -0.025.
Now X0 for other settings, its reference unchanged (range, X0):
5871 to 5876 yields 0.005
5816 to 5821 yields 0.012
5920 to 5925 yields -0.017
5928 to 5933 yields 0.007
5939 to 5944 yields -0.005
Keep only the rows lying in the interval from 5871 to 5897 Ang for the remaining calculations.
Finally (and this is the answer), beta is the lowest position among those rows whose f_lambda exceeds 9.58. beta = 5871.54 Ang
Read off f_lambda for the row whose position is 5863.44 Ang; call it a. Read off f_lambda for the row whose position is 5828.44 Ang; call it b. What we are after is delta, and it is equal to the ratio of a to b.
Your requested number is 0.94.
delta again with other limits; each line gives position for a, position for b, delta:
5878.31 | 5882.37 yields 1.04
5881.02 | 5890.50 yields 1.18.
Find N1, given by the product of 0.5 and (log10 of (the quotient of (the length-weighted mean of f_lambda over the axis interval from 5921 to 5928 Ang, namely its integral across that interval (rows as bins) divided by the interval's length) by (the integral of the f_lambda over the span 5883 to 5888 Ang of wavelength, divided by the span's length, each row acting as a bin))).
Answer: 0.018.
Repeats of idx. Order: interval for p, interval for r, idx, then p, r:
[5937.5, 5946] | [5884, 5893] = 7.89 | 9.7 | 8.46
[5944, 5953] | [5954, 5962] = 9.31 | 9.6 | 9.80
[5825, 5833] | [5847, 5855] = 9.36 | 10.2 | 9.87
